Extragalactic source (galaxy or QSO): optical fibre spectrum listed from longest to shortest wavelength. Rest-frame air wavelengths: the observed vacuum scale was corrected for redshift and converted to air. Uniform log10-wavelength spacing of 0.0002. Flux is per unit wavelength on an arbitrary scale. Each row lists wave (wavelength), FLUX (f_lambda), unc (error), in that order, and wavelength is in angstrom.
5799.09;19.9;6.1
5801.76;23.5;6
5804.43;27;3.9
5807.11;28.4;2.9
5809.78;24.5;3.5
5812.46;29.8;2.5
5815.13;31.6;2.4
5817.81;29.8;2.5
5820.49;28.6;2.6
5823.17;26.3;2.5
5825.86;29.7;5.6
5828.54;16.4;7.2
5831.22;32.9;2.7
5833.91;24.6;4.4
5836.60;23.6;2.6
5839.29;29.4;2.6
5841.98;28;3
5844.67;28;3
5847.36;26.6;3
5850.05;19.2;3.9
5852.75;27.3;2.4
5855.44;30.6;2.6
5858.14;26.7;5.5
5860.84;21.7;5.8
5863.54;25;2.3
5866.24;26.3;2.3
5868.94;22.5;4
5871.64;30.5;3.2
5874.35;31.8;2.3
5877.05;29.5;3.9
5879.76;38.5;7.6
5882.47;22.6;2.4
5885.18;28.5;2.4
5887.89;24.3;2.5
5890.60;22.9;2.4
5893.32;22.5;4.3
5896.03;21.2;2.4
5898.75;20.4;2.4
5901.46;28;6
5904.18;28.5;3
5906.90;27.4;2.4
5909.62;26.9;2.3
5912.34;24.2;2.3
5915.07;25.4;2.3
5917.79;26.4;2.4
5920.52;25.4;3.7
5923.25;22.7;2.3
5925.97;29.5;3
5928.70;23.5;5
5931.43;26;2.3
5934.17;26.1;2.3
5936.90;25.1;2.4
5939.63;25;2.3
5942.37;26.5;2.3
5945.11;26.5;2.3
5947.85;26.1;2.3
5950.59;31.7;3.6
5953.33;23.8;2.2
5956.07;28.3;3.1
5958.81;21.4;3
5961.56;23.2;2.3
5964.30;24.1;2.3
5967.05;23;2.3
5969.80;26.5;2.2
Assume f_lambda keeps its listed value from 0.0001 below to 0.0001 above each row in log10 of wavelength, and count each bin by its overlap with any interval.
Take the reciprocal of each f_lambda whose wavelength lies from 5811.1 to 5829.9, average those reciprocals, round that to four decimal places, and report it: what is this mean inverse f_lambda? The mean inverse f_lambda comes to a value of 0.0381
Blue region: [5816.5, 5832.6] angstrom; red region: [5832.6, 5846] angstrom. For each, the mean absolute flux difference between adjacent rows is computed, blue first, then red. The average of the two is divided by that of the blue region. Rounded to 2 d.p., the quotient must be 0.64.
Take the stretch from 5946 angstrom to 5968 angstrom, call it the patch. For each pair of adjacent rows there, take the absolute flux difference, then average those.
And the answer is 4.1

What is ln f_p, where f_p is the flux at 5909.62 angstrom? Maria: 3.29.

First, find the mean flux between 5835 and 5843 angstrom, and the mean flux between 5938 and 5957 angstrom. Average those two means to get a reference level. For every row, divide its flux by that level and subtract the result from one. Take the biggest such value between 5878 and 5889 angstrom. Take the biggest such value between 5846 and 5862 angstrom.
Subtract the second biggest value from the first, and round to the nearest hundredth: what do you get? -0.13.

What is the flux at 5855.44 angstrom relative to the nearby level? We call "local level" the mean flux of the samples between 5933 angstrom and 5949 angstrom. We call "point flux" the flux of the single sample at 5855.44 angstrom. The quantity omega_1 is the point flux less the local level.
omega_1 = 4.7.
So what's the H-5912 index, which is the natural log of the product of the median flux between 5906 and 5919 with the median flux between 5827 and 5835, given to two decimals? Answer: 6.48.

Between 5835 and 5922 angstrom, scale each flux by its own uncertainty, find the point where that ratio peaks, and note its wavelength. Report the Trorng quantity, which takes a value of 5874.35 angstrom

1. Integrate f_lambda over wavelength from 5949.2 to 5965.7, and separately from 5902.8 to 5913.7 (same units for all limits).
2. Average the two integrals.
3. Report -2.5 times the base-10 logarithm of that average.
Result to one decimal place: -6.4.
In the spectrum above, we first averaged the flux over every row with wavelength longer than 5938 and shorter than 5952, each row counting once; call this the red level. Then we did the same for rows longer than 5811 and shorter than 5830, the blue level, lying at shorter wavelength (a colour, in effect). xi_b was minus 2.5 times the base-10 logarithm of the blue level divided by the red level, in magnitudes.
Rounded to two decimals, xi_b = -0.01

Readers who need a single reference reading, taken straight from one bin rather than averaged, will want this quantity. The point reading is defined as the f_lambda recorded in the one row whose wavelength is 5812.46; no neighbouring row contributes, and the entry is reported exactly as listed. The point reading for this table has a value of 29.8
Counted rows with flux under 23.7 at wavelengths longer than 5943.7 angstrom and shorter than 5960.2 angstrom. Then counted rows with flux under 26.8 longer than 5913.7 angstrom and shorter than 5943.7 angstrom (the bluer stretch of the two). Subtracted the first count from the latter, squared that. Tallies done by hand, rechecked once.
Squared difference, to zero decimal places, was 81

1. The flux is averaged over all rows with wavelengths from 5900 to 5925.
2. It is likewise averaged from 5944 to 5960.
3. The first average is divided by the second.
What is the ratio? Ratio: 0.99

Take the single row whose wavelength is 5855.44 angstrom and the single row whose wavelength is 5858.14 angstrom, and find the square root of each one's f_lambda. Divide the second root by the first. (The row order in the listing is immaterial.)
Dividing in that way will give 0.93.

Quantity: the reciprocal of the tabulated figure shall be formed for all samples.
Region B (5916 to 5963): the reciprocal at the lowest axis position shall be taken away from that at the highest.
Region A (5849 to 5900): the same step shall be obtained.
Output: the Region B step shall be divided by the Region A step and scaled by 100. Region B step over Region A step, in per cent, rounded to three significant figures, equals -171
